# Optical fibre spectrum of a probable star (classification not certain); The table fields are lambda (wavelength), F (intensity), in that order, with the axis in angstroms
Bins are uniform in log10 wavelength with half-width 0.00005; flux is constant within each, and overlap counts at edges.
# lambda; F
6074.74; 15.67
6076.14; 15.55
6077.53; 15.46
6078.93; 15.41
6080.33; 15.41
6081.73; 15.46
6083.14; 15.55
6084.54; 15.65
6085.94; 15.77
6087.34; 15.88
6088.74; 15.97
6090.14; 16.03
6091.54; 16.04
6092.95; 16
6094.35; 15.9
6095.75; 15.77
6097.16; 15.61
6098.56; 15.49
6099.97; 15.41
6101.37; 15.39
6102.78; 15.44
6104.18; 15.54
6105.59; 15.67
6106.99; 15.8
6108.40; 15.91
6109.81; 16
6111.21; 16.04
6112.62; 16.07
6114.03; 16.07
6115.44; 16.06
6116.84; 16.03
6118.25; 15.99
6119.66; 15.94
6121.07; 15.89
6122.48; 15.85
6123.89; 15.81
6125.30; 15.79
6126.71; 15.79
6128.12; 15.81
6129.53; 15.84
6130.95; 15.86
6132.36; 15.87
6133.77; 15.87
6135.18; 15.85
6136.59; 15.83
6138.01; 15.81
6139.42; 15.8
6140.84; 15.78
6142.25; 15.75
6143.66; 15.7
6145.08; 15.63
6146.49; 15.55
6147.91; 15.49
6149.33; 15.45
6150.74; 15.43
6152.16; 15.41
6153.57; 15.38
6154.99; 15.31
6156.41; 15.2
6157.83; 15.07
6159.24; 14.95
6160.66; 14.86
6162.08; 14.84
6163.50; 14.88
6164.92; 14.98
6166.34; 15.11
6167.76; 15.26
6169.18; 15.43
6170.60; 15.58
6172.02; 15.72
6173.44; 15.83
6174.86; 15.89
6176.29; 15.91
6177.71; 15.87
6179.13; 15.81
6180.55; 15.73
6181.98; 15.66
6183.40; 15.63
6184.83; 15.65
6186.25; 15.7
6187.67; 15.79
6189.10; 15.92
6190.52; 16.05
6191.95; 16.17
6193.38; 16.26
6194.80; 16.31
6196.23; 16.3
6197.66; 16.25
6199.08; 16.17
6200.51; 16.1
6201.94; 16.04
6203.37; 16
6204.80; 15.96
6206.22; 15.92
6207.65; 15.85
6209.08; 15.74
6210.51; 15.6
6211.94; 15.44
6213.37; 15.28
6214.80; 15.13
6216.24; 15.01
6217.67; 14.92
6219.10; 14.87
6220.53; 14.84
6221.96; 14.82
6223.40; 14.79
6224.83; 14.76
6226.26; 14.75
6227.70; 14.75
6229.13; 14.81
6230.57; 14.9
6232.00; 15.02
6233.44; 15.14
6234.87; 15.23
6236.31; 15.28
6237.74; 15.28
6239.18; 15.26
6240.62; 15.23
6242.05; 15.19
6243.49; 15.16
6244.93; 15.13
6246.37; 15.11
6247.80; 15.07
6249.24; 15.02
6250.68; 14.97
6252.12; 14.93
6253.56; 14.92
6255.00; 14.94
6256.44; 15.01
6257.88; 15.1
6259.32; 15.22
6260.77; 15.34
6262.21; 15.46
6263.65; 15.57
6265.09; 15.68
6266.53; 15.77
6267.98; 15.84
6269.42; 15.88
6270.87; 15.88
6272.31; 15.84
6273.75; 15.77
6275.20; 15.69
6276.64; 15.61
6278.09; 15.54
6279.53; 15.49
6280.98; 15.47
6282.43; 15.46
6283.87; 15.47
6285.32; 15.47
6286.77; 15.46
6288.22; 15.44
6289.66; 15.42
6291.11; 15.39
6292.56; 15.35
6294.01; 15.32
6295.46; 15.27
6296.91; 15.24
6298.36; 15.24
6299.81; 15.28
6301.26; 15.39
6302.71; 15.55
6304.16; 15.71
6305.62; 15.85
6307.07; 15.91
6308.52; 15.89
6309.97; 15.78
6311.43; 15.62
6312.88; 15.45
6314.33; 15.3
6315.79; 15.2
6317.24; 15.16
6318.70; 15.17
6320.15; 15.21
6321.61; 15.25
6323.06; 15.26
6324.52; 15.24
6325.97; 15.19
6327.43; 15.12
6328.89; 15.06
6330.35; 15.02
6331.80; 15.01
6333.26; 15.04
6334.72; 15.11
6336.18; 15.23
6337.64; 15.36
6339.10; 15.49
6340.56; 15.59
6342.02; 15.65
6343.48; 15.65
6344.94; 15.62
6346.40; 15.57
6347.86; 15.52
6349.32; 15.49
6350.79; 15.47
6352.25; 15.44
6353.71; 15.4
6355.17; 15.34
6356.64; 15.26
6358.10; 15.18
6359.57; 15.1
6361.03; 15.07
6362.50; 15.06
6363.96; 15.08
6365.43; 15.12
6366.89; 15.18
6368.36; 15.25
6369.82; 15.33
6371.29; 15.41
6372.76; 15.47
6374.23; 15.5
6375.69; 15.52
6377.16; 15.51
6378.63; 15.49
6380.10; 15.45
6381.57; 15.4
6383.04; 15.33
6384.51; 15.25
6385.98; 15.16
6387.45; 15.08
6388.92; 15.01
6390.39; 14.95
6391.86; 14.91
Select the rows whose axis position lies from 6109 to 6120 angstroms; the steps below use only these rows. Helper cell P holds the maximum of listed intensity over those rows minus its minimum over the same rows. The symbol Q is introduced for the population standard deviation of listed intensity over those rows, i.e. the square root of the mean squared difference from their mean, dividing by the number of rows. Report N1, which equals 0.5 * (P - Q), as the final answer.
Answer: 0.04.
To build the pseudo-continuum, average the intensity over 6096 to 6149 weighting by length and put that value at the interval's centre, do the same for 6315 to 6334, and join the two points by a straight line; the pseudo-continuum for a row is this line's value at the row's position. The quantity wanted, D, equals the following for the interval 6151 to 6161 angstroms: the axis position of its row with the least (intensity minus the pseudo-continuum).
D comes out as 6160.66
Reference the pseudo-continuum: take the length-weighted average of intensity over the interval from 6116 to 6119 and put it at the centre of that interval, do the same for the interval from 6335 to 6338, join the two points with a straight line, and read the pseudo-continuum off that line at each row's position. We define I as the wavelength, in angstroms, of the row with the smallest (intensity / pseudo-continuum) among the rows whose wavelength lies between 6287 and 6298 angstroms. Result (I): 6296.91 angstroms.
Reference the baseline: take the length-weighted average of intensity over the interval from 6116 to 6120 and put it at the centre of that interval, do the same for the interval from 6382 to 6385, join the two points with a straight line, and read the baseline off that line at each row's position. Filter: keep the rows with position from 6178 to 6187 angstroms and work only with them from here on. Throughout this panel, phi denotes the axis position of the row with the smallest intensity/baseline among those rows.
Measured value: 6183.40 angstroms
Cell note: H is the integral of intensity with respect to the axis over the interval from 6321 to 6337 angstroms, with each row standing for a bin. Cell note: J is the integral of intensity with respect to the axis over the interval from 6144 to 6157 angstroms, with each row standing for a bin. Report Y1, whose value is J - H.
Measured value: -42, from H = 242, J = 201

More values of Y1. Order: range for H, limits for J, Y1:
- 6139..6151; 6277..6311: 339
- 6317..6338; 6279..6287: -195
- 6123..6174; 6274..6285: -620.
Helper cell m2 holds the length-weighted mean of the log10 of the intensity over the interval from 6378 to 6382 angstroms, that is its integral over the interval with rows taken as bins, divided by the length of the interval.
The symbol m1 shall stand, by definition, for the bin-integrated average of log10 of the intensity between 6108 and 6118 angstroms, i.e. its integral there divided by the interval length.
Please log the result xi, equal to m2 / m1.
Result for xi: 0.986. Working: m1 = 1.205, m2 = 1.19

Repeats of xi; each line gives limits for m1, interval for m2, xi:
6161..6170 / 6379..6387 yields 1.006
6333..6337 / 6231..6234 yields 0.999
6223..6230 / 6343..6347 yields 1.021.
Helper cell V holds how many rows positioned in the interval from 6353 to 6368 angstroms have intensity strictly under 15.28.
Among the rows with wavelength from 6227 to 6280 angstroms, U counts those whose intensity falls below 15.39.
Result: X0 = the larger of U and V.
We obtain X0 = 24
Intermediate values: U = 24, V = 8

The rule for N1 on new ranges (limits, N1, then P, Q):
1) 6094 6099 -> 0.13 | 0.41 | 0.16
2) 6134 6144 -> 0.05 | 0.15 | 0.05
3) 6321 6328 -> 0.04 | 0.14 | 0.05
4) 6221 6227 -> 0.02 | 0.07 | 0.03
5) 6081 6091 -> 0.19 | 0.57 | 0.20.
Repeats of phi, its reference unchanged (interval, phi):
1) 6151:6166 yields 6162.08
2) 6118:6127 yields 6125.30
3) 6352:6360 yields 6359.57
